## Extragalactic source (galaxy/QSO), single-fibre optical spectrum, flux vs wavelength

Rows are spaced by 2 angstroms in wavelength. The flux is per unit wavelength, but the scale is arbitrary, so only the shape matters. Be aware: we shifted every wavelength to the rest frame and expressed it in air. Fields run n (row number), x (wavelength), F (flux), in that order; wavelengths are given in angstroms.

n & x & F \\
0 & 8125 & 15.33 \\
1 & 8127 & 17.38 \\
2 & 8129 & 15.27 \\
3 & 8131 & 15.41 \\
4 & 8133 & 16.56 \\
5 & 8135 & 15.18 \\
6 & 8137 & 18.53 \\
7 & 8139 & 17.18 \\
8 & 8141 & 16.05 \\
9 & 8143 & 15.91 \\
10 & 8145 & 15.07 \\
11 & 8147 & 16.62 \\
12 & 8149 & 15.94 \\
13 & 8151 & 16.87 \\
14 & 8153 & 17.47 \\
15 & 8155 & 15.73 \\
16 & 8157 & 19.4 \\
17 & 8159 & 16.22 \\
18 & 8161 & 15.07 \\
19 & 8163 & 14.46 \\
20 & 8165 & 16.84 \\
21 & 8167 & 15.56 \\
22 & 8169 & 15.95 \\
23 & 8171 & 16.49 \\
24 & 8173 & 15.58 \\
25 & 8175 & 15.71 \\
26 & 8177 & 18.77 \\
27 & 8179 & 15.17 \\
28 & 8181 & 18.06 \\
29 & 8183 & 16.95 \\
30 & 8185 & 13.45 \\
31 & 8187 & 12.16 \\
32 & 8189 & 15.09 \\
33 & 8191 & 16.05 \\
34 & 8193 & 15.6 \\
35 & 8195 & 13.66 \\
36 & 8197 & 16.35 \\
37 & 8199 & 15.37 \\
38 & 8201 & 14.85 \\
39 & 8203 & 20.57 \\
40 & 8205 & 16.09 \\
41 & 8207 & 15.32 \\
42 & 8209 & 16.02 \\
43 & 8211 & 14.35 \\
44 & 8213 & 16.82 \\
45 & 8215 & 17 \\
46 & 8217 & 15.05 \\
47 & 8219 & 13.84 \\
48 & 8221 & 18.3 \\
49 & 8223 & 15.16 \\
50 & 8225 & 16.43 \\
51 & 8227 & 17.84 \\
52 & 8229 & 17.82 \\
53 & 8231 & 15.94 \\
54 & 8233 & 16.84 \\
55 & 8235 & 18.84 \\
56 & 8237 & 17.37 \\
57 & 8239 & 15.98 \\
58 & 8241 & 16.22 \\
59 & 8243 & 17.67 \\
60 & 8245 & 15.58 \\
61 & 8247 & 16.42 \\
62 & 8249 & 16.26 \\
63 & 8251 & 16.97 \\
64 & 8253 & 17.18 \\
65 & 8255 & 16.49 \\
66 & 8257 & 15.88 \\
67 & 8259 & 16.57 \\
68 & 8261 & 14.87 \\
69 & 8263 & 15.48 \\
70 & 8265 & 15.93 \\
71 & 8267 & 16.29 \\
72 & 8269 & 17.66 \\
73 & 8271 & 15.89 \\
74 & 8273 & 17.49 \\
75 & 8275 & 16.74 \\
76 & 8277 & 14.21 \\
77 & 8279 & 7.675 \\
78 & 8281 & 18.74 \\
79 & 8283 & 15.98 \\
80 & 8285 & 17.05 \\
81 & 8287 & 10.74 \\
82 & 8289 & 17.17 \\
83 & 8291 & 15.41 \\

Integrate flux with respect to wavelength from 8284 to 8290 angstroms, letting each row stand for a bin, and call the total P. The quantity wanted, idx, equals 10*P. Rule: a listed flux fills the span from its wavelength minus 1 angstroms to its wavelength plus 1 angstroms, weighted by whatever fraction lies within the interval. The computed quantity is 899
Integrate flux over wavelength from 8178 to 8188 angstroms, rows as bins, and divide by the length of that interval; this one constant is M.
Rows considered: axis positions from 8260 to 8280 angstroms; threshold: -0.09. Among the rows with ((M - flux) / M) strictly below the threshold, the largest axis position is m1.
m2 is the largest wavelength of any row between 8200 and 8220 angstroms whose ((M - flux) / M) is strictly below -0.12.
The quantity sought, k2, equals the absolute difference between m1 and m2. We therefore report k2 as 60 angstroms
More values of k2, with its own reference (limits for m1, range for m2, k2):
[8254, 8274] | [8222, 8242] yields 36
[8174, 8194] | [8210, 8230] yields 46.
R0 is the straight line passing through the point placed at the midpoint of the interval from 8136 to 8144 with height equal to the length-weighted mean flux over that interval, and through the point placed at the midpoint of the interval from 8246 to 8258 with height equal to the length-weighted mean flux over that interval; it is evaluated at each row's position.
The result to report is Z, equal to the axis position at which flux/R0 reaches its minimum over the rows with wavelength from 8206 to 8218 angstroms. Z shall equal 8211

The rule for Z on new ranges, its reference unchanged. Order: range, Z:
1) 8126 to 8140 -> 8135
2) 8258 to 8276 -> 8261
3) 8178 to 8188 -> 8187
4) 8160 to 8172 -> 8163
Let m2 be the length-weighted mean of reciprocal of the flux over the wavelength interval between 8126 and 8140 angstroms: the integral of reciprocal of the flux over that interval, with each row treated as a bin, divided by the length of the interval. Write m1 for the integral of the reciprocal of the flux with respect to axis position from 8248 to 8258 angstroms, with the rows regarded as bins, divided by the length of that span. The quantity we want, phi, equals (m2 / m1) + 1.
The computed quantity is 2.008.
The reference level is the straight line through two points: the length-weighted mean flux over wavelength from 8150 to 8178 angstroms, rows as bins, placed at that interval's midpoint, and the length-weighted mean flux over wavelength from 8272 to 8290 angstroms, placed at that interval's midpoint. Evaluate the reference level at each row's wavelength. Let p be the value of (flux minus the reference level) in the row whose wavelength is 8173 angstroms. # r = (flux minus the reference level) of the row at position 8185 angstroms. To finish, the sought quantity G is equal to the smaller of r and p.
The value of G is -2.7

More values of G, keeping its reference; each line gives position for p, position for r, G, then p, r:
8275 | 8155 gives -0.8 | 2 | -0.8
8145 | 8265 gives -1.6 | -2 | 0.7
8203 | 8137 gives 1.8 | 5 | 1.8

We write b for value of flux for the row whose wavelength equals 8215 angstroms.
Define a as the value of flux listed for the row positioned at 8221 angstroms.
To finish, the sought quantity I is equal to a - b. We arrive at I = 1.3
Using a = 18.3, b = 17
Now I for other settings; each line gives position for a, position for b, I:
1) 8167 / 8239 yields -0.4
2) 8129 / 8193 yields -0.3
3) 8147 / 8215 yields -0.4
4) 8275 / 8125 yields 1.4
